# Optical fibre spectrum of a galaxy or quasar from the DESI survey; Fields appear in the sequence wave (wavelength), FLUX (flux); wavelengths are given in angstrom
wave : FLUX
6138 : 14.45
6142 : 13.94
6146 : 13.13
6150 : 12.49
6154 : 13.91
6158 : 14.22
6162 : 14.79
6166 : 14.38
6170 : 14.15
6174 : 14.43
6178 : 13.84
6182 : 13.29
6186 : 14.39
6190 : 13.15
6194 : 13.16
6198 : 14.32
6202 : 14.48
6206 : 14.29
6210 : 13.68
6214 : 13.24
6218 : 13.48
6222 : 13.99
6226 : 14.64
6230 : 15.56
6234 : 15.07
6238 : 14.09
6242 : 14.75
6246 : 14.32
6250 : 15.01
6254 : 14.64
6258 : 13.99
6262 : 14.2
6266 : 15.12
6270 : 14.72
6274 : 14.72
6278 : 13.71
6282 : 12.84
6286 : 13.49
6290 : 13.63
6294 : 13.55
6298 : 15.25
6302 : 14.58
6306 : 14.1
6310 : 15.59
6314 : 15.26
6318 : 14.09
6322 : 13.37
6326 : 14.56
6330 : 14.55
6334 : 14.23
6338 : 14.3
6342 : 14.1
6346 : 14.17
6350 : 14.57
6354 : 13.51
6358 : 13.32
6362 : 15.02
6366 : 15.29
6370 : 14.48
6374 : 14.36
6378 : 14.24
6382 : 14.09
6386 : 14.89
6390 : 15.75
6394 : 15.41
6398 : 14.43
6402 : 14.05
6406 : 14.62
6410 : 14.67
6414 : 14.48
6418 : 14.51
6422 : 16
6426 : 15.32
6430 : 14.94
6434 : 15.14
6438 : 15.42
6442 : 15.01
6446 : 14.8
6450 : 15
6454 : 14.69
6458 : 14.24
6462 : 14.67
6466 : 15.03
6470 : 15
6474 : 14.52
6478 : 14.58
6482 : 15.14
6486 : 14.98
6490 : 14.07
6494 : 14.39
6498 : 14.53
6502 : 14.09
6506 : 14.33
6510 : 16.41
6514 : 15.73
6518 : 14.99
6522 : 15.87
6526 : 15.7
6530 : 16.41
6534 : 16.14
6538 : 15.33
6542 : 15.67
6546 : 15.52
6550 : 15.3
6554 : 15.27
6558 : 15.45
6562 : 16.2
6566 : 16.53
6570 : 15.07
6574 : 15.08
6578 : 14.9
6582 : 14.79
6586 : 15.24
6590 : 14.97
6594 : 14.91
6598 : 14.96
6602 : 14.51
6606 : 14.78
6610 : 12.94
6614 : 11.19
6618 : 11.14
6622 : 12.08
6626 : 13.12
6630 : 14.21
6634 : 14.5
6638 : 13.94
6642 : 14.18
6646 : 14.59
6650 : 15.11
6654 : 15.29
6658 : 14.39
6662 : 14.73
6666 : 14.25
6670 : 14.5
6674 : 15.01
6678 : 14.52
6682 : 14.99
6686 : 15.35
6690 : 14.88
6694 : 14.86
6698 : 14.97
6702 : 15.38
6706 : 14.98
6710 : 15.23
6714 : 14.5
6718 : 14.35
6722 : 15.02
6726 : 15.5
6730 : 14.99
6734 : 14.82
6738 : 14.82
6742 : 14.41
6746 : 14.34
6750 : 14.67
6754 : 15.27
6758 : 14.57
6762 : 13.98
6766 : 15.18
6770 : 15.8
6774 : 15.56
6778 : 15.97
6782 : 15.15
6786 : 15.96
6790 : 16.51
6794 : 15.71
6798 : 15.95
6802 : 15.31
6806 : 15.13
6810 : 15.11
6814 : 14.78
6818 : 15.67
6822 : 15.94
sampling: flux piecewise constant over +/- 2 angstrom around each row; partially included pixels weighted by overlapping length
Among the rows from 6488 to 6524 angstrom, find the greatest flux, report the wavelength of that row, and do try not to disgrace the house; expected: 6510 angstrom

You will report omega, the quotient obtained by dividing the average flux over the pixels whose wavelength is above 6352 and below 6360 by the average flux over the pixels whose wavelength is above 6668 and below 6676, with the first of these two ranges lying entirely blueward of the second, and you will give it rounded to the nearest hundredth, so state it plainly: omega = 0.91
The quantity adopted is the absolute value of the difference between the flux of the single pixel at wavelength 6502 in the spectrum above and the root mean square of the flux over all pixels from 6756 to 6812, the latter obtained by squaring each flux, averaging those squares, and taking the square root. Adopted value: 1.3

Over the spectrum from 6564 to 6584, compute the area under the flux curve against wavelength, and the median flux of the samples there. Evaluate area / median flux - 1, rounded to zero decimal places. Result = 19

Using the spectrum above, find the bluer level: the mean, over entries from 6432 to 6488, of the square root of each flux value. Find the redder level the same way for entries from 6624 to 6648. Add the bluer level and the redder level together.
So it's 7.61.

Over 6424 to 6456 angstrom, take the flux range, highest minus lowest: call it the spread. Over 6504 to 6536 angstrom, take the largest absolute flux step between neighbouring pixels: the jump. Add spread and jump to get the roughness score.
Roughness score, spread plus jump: 2.81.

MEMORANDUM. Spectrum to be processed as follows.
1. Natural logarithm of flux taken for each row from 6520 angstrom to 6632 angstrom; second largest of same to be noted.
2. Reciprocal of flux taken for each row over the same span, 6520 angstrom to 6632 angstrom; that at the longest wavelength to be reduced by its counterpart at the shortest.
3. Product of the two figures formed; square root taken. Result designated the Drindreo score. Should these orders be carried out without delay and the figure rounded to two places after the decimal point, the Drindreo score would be 0.14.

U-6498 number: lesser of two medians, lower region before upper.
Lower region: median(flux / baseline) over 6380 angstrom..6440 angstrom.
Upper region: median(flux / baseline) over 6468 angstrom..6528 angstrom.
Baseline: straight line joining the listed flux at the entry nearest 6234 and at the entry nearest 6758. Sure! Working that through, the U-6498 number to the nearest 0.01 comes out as 1.00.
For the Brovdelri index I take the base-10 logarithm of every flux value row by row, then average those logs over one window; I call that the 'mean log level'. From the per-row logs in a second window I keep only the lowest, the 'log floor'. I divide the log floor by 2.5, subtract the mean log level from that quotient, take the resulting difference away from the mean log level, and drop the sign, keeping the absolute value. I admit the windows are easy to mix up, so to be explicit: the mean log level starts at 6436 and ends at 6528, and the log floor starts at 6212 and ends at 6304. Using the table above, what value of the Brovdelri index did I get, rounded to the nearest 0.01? 1.90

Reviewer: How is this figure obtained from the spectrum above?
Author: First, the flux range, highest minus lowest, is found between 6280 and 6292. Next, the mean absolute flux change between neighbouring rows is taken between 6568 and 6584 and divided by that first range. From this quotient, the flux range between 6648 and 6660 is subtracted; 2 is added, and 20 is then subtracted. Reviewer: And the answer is -18.8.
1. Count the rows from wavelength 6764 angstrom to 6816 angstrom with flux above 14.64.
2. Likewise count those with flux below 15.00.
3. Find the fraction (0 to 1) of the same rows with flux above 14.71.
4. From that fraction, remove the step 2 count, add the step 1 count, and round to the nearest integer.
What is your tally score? 13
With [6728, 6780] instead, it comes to 2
